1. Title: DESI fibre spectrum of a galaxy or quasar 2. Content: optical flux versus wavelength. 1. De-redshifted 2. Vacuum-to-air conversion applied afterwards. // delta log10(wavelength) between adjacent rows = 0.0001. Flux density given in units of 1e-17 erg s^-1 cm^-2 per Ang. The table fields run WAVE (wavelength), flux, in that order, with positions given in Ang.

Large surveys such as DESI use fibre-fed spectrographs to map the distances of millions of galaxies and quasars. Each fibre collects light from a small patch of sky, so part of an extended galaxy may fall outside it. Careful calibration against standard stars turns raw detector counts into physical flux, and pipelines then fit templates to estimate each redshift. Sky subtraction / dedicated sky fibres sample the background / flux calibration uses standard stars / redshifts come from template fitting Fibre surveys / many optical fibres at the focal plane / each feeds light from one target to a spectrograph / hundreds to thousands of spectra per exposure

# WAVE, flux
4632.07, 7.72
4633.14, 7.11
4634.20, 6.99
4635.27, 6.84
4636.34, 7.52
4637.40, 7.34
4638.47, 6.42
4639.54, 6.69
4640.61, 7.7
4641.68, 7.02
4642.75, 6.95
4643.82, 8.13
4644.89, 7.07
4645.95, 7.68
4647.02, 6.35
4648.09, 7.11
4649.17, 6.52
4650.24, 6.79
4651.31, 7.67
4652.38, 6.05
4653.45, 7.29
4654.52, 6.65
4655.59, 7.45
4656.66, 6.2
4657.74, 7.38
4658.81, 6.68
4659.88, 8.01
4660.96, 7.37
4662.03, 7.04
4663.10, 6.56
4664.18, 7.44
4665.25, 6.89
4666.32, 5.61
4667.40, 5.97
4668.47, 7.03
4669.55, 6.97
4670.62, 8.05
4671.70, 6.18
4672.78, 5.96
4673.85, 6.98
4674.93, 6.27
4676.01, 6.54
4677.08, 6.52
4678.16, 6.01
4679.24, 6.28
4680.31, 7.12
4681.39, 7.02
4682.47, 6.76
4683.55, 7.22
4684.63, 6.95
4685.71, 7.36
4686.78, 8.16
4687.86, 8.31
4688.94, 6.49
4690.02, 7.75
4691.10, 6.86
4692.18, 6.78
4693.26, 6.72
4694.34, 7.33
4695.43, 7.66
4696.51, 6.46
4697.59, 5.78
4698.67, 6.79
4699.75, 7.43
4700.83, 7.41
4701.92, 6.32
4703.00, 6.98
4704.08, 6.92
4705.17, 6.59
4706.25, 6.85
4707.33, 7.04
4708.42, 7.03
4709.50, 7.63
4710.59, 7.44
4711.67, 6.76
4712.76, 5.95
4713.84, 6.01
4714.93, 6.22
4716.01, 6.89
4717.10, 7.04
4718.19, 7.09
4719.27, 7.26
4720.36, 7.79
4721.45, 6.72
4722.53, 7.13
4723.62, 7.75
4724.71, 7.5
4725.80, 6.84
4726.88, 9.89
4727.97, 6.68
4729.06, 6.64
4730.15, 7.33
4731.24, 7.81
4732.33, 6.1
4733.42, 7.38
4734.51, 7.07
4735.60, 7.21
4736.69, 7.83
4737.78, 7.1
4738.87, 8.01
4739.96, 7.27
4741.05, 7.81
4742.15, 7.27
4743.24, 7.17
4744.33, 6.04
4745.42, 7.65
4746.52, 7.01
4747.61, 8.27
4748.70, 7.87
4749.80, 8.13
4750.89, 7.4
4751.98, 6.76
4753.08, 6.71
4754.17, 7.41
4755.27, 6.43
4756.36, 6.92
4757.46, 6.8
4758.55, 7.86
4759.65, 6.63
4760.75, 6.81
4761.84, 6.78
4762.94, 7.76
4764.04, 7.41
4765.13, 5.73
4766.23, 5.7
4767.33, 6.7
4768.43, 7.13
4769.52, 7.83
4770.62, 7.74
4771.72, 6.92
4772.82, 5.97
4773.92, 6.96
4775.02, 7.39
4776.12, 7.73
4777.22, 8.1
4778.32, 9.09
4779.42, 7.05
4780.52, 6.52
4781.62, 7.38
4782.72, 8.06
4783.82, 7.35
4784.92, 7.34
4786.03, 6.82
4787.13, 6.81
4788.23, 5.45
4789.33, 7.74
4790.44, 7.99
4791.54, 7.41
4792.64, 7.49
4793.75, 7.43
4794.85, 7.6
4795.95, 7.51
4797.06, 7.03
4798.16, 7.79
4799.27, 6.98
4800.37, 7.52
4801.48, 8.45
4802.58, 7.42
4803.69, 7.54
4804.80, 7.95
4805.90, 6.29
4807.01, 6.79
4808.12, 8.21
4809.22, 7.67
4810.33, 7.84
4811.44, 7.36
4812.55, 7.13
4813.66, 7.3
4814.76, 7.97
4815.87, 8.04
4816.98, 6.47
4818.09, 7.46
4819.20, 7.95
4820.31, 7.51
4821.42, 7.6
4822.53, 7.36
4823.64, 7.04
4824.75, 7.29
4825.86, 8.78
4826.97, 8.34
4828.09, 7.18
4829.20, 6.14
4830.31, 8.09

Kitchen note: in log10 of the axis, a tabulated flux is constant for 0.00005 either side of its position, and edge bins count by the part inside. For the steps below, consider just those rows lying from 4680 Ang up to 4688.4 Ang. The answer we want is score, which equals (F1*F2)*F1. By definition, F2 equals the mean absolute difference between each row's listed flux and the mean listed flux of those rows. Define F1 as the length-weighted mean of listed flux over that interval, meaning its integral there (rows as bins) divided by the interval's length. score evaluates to 24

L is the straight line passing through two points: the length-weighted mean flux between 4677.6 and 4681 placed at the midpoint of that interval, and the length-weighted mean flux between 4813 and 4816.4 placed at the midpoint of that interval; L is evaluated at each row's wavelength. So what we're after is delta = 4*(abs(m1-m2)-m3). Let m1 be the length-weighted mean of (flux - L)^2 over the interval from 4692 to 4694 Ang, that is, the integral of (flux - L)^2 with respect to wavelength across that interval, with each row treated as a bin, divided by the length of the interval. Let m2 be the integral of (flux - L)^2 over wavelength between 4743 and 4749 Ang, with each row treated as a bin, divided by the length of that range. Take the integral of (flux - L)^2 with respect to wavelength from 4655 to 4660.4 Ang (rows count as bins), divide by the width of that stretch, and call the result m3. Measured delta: -2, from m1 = 0.06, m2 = 0.6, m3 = 1.11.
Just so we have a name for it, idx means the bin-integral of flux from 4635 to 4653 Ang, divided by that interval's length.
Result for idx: 7.1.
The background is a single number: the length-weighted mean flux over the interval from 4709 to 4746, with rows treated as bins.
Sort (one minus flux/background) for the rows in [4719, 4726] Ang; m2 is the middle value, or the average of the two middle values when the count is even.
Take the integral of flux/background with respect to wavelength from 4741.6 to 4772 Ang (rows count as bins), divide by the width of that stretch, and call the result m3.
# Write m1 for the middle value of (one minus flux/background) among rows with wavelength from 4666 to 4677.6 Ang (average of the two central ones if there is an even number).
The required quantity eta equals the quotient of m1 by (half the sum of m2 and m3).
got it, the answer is 0.19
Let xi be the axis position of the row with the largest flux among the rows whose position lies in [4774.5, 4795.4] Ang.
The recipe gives 4778.32 Ang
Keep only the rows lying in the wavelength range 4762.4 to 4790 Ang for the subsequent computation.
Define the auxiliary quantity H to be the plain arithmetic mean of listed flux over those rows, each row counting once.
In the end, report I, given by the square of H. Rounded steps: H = 7.15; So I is 51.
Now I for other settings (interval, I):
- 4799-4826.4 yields 57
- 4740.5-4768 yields 50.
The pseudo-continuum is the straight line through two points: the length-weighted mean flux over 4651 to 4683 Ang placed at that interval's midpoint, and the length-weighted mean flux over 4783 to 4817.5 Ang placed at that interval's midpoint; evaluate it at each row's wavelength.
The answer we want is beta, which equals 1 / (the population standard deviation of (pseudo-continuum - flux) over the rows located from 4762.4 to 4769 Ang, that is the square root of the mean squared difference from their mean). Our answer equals 1.3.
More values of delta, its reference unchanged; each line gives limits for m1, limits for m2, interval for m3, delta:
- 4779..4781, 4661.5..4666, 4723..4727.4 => -9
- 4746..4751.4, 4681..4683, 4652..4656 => -1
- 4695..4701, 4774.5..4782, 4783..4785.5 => 0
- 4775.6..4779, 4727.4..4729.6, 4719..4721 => 2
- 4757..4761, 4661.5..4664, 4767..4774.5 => -1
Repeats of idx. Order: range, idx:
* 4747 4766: 7.1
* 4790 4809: 7.5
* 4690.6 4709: 6.9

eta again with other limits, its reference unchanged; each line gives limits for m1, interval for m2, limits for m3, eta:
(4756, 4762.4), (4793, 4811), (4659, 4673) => 0.12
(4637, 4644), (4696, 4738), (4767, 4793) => 0.04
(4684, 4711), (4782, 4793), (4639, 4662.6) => 0.06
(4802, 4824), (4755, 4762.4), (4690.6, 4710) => -0.08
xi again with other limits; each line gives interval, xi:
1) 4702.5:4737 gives 4726.88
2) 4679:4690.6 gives 4687.86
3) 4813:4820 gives 4815.87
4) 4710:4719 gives 4710.59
